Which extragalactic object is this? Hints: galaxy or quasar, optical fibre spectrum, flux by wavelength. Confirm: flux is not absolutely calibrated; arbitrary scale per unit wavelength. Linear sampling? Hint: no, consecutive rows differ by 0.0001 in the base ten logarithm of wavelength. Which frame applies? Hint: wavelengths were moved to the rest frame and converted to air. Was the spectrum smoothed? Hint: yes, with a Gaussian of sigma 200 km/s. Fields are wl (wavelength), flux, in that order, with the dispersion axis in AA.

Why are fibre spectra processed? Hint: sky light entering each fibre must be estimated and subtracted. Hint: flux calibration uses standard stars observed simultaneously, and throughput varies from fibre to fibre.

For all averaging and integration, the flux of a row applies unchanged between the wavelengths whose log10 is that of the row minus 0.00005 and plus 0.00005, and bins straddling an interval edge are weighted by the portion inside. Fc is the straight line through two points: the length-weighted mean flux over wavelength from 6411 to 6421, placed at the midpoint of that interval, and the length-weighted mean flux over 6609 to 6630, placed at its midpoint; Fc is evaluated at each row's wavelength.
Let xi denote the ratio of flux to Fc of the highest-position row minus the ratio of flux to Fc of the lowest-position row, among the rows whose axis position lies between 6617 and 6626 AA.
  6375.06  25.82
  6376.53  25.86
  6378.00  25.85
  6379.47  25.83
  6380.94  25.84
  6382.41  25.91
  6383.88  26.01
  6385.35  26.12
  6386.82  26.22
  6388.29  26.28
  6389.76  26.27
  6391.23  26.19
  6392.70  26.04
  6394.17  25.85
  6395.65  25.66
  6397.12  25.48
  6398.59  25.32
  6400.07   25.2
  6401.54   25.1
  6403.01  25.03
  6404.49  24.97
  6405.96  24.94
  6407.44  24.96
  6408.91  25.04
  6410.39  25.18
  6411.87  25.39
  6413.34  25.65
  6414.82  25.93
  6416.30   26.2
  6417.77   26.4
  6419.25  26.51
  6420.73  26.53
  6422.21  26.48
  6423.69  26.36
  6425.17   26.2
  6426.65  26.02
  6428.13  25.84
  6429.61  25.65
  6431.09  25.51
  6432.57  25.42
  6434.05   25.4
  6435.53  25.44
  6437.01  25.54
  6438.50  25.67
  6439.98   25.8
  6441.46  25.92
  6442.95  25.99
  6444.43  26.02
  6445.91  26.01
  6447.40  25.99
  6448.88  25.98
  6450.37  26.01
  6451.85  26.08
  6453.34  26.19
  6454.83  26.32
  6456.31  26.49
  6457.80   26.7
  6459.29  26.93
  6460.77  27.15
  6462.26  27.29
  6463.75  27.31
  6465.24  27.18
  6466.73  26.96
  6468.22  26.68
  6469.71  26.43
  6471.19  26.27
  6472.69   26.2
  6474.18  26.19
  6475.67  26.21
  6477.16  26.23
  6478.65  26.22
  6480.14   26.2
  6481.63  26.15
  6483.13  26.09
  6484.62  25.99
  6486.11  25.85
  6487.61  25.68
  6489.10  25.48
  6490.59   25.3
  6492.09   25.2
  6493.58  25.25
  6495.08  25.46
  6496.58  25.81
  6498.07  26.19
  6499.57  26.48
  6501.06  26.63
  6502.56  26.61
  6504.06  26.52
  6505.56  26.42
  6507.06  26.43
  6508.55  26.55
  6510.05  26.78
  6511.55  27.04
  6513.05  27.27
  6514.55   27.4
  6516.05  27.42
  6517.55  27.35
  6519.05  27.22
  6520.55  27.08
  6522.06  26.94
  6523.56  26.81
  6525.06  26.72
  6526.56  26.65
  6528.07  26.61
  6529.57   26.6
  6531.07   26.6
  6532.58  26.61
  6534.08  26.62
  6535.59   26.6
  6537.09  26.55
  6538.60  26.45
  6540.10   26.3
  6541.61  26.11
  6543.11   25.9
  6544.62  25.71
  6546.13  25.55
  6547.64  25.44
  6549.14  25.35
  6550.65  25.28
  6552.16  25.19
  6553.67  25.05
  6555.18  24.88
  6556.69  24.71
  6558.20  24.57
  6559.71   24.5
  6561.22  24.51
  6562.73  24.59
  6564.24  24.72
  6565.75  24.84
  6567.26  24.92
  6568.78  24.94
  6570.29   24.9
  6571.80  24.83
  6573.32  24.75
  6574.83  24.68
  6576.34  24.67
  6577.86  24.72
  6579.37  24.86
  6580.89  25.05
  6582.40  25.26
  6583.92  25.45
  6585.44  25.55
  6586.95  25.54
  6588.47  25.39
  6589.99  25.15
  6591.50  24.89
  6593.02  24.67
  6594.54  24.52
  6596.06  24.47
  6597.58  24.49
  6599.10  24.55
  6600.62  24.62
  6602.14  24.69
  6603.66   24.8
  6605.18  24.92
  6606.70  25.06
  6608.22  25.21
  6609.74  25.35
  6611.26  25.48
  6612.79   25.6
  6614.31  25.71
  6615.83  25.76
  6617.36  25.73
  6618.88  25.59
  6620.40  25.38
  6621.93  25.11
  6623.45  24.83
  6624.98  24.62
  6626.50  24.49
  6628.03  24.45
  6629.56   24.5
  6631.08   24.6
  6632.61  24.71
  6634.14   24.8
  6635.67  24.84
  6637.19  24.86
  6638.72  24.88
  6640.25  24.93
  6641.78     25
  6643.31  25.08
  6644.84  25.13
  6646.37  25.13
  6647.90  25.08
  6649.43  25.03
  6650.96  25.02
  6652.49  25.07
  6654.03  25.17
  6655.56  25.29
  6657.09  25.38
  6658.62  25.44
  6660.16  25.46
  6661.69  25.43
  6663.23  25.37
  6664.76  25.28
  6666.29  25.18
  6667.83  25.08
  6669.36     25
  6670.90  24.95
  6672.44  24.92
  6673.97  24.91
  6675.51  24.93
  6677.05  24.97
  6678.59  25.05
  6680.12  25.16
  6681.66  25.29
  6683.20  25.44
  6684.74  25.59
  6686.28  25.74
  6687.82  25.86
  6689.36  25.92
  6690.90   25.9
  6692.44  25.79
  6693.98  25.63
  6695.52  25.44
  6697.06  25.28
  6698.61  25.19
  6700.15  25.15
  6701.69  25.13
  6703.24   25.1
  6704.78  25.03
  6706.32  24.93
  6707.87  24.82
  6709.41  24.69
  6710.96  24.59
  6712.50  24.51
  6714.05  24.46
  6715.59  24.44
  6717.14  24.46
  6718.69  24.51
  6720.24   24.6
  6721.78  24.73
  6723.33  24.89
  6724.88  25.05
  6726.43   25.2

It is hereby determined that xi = -0.04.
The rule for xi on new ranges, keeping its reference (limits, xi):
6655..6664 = 0.00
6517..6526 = -0.02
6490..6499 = 0.04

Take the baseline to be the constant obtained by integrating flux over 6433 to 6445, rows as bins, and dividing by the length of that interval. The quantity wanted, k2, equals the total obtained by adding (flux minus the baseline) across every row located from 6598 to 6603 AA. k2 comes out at -3.3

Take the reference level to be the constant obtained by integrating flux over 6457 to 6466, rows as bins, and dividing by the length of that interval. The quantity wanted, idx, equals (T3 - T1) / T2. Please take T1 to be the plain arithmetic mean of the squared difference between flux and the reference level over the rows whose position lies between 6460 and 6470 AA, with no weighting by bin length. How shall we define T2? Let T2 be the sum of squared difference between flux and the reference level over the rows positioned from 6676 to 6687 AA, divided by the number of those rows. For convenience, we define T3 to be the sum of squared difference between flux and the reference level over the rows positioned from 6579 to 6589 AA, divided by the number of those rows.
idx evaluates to 1.0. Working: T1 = 0.1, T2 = 3.1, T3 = 3.2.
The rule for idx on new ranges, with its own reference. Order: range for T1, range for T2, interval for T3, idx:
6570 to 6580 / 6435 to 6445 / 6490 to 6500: -1.8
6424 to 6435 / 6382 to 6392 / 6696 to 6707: 2.2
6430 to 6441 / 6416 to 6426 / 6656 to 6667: 1.1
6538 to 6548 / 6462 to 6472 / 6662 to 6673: 12.7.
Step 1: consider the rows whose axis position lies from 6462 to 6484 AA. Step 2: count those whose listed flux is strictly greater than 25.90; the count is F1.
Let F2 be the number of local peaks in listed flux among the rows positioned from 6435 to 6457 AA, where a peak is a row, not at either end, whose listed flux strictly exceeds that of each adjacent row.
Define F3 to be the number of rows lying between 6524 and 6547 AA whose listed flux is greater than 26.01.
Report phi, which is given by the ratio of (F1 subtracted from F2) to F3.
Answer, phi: -1.2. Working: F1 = 15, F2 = 1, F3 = 12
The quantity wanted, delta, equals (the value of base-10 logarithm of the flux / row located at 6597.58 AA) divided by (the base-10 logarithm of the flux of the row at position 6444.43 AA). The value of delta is 0.98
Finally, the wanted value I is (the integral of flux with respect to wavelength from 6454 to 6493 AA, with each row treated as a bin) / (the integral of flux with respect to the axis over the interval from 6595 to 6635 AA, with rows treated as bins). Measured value 1.03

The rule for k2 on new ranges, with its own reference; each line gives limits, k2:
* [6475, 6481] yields 2.0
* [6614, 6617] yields 0.0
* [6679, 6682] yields -1.0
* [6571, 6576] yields -2.9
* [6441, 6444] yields 0.5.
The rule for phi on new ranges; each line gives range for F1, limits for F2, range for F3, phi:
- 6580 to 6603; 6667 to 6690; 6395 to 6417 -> 0.0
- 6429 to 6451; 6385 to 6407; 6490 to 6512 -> -0.6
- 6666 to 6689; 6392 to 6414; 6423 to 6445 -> 0.0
